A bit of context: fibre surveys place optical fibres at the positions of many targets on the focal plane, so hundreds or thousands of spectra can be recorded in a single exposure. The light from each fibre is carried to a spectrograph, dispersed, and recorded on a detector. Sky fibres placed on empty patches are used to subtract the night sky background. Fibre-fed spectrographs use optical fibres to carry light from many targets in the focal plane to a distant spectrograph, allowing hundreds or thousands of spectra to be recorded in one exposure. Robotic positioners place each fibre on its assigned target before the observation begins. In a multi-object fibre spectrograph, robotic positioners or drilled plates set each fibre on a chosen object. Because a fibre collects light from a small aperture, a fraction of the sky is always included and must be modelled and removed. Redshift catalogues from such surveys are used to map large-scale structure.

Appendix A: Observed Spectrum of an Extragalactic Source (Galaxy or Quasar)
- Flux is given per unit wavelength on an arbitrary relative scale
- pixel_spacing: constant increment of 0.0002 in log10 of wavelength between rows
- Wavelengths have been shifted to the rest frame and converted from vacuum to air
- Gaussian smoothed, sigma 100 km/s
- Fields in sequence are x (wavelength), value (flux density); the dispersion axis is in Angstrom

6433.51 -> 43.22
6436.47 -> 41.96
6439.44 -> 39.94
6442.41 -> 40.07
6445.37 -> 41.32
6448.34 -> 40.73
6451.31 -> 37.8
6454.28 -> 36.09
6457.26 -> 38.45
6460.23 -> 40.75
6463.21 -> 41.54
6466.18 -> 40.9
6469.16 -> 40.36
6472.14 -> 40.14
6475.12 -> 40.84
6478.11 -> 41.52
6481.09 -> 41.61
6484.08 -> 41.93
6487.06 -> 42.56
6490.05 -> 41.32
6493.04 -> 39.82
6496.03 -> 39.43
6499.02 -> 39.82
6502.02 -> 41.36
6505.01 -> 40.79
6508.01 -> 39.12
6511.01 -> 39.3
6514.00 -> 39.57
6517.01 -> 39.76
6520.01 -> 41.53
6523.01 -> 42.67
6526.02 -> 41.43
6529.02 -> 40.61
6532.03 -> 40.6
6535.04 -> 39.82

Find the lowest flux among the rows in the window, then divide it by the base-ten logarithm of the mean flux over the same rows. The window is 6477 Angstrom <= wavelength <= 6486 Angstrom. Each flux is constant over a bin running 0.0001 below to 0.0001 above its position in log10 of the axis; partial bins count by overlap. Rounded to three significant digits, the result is 25.6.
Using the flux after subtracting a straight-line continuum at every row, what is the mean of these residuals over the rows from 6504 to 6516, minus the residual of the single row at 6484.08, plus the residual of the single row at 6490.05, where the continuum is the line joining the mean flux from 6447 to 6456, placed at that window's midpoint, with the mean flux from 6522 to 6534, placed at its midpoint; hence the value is -1.7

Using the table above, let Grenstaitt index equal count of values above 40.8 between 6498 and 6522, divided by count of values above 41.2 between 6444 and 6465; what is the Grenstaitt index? 1.0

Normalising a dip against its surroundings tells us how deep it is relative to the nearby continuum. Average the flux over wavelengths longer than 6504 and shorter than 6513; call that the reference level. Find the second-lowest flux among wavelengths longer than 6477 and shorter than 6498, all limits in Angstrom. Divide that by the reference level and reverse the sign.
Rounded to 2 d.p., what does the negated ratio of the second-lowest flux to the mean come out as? -1.00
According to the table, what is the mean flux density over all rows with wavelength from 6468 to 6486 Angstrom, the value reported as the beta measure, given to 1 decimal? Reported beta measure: 41.1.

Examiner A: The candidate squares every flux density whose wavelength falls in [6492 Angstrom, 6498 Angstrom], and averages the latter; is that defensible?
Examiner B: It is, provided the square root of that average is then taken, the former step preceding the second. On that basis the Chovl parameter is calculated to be 39.6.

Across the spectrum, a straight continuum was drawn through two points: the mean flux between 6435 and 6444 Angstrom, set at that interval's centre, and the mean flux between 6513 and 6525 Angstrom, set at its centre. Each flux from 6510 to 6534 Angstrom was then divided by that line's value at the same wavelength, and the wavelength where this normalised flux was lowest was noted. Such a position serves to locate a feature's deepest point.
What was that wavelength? 6511.01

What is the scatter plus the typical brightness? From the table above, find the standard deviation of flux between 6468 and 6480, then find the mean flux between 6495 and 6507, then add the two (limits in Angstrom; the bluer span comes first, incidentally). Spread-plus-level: 40.9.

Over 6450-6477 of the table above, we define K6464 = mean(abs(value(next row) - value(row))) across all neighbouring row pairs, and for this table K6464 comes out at 1.2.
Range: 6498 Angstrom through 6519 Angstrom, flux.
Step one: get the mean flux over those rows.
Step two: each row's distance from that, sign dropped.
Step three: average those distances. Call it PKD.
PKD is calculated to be 0.64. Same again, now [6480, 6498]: 0.99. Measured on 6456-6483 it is 0.69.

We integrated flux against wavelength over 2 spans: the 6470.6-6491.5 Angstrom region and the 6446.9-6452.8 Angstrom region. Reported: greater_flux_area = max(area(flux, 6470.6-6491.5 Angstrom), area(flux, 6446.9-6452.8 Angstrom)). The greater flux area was 865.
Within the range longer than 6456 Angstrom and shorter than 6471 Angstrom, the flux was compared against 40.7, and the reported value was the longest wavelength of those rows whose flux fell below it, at 6469.16 Angstrom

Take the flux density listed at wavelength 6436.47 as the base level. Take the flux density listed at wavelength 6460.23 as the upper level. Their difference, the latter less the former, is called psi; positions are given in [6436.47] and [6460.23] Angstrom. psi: -1.21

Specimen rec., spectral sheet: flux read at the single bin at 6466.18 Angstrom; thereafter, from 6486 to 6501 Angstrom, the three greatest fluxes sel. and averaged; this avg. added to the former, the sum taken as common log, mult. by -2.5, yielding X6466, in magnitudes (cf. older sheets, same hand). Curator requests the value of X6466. -4.79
